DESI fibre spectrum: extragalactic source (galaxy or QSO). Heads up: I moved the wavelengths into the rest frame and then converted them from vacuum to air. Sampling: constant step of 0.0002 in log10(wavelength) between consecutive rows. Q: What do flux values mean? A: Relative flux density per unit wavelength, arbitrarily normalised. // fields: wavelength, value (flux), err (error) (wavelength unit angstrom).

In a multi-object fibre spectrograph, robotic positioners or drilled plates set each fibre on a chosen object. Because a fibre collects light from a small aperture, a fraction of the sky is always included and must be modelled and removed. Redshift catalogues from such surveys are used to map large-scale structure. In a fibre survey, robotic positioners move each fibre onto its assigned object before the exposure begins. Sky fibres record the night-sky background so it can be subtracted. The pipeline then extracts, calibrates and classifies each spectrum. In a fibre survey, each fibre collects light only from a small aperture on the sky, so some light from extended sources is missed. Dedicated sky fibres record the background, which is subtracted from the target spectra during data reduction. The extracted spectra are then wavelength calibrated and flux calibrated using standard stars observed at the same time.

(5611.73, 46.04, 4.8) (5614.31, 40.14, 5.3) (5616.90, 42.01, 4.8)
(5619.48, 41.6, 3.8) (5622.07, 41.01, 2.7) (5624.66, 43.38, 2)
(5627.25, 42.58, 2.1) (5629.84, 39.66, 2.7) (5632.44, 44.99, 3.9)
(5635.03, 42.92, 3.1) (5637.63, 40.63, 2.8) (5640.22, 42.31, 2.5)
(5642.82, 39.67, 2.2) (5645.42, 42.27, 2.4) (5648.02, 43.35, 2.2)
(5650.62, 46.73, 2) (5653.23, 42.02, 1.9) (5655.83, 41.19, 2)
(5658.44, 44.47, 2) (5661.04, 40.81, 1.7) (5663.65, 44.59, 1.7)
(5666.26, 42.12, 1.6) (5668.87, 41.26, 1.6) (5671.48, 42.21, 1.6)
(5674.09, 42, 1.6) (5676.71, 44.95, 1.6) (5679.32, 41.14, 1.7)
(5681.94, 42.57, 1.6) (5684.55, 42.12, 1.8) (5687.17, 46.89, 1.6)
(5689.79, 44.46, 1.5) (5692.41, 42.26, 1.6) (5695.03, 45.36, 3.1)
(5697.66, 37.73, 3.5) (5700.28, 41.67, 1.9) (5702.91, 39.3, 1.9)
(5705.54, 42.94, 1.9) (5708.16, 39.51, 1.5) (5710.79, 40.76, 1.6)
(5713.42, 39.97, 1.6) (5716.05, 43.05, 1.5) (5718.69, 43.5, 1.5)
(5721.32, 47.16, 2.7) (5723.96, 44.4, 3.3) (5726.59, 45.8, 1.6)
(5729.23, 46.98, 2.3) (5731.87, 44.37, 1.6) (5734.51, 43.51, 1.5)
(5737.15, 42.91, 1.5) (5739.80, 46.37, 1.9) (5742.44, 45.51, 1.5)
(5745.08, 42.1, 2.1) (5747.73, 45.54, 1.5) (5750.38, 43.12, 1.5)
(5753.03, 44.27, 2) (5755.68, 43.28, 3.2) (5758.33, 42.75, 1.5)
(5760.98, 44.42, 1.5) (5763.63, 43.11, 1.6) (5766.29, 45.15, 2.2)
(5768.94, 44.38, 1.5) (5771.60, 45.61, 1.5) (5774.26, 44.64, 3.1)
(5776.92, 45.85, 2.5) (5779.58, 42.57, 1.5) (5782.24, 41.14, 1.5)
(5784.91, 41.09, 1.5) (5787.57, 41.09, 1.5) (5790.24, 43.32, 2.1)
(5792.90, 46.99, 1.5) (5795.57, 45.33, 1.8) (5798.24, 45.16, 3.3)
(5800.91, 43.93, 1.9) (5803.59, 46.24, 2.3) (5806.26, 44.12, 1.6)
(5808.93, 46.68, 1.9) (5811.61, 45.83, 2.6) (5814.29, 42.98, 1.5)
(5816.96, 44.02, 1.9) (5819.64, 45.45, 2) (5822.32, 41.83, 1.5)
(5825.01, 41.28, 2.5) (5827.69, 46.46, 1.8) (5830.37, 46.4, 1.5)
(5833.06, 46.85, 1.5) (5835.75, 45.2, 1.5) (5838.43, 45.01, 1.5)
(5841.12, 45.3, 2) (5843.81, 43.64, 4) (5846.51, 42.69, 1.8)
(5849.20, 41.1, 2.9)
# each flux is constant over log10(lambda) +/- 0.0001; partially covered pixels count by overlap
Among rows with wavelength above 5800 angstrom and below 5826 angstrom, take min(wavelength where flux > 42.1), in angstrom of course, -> 5800.91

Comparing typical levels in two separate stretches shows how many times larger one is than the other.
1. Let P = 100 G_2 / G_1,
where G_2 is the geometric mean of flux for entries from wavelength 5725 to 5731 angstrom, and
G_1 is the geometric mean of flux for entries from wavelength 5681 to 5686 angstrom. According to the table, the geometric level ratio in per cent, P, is 110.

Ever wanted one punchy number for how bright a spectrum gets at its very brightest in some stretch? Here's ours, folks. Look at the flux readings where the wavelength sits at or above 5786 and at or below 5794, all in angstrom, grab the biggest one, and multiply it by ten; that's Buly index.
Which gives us 470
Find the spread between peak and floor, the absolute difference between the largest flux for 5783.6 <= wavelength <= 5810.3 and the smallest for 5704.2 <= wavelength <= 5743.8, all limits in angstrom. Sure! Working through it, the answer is 7.5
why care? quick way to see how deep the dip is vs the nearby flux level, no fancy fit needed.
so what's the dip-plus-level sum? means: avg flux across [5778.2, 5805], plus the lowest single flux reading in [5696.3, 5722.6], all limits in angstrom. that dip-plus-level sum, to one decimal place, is 81.4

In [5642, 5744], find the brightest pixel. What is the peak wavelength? 5721.32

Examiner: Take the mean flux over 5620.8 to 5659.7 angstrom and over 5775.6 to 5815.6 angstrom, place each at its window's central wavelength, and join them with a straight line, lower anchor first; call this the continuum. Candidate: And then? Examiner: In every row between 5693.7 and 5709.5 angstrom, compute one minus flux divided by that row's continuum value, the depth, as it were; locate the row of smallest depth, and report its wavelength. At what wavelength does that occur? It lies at 5695.03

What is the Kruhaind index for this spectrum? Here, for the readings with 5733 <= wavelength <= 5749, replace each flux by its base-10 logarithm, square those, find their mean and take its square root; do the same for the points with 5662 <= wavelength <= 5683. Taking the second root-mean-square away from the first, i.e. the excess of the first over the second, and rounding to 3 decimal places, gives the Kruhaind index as 0.017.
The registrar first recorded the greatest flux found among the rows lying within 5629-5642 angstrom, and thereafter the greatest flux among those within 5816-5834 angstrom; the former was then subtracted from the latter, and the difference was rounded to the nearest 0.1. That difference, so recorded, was 1.9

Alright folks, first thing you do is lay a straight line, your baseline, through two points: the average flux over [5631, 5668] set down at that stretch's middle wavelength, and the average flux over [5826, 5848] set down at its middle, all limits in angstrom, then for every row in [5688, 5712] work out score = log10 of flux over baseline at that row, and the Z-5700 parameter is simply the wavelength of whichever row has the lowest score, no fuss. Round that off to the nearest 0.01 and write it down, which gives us 5697.66 angstrom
